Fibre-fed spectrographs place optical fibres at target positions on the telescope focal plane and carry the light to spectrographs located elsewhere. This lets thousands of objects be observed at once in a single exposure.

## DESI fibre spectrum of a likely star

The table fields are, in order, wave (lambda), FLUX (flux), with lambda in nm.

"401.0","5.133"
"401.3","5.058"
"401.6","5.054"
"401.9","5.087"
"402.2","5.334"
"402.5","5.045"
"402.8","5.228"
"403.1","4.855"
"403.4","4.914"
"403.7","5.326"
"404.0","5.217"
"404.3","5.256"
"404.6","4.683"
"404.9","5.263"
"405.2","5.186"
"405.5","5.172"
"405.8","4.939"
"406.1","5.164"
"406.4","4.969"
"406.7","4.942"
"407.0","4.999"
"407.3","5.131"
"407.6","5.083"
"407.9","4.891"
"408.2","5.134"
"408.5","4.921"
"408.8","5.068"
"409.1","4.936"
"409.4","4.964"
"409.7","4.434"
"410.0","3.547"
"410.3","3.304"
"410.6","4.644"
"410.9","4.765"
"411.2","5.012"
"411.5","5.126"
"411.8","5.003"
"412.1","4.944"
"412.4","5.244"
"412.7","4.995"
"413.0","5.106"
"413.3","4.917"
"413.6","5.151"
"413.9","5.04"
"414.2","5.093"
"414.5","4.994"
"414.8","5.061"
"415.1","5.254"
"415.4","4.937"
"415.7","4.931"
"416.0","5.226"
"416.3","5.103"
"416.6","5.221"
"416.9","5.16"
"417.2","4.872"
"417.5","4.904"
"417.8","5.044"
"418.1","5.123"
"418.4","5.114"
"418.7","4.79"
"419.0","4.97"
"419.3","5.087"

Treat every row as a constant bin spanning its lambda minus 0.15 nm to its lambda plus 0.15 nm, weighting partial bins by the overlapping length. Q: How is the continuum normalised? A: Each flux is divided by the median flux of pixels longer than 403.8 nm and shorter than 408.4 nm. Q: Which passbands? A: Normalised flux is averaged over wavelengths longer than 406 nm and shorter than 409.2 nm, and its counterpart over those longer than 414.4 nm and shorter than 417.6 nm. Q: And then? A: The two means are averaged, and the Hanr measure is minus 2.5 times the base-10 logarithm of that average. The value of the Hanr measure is 0.019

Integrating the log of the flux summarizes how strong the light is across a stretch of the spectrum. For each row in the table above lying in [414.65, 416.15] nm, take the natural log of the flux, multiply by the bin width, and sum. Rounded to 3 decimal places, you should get 2.438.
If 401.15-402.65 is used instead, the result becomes 2.448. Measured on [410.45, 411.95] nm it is 2.386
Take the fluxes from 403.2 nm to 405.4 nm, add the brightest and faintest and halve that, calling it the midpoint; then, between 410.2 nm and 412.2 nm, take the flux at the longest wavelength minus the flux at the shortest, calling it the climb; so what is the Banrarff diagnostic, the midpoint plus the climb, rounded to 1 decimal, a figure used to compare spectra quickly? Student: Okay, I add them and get 6.6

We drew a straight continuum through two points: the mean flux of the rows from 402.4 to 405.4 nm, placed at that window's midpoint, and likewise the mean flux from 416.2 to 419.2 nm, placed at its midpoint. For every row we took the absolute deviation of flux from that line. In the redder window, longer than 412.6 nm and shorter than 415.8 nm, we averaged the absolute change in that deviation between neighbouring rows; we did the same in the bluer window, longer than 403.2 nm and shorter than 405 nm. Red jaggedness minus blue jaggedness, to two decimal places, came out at -0.08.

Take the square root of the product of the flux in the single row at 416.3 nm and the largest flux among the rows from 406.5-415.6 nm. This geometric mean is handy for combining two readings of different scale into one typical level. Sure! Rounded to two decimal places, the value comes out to 5.18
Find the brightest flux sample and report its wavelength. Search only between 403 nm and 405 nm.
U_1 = 403.7 nm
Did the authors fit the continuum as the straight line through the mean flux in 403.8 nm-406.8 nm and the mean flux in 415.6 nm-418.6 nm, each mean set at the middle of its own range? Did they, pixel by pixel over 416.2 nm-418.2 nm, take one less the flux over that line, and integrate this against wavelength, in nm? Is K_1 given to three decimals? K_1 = 0.004 nm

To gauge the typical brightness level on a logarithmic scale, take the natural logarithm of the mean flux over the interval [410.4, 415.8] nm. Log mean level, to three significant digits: 1.61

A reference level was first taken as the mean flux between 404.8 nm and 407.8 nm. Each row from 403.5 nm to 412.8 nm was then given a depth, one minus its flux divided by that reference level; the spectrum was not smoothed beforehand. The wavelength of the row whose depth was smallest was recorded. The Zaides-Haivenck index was 403.7 nm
